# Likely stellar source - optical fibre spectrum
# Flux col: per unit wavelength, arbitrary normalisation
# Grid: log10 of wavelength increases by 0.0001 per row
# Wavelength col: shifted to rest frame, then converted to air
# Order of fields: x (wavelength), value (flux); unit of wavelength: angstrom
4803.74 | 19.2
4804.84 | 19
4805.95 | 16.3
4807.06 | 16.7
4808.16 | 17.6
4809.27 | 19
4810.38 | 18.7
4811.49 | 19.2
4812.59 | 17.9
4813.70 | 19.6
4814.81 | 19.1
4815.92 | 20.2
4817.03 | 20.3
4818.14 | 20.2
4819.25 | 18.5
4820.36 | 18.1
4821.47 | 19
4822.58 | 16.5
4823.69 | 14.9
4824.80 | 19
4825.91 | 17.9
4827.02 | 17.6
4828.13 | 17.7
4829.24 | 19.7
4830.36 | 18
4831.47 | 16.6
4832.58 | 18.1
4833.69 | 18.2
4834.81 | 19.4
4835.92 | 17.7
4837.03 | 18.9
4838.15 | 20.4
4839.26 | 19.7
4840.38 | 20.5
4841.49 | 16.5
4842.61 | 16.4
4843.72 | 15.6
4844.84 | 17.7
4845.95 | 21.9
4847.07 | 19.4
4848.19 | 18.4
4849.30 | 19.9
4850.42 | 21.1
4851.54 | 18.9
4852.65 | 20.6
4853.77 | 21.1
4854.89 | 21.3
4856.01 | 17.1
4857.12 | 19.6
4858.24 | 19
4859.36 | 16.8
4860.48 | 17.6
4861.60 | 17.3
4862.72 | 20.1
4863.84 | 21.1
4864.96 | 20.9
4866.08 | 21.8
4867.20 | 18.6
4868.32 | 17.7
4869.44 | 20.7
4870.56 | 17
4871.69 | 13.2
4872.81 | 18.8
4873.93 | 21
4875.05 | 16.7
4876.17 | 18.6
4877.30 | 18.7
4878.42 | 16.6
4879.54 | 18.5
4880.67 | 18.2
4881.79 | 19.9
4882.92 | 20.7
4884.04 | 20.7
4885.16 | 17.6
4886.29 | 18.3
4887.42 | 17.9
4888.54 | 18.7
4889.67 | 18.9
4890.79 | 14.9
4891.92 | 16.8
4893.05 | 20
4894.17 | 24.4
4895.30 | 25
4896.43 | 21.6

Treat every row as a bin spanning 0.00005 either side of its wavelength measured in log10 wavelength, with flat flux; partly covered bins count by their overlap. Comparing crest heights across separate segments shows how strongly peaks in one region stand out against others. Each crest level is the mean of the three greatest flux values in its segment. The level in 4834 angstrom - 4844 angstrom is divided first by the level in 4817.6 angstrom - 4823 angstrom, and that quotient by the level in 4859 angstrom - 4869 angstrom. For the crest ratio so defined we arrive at 0.0494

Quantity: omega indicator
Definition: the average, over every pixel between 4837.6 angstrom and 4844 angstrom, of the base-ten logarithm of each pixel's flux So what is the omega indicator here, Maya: 1.26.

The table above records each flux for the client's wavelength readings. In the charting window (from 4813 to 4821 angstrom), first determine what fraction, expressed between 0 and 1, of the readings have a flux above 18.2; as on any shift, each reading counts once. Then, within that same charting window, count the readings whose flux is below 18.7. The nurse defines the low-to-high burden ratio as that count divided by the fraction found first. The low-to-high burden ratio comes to 2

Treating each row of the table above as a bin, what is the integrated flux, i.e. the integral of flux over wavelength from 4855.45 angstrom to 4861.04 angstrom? 101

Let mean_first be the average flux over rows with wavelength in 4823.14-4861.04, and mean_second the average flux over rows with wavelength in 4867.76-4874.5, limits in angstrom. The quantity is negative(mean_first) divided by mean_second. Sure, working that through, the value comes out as -1.03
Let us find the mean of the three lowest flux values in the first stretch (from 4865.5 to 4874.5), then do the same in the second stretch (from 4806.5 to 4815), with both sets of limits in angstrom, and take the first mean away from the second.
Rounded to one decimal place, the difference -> 1.4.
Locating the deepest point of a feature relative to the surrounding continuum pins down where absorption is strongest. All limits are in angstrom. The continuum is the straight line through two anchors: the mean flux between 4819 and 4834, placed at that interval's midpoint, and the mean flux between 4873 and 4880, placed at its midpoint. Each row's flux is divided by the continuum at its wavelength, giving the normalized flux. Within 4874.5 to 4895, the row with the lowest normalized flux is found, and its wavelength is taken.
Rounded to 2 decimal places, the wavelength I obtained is 4890.79 angstrom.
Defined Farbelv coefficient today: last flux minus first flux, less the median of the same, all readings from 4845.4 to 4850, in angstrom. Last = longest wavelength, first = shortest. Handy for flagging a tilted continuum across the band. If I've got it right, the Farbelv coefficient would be -22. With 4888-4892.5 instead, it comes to -20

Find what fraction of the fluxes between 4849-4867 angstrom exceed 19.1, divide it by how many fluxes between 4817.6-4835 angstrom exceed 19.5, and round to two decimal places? 0.31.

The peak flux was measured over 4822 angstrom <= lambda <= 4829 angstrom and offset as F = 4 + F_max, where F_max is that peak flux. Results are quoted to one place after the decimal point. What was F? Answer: 23.0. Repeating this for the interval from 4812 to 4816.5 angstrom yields 24.2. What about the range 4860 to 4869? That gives 25.8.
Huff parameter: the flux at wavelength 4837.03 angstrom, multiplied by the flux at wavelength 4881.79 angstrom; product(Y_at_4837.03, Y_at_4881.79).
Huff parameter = 376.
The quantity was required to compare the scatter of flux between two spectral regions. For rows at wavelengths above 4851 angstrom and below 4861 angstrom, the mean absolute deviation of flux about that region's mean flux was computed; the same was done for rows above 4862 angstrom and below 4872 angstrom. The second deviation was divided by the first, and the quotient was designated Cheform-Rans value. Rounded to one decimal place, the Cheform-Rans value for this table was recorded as 1.6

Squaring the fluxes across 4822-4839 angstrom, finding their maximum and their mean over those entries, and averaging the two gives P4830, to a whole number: 372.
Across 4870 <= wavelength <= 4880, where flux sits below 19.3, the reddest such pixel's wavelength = 4879.54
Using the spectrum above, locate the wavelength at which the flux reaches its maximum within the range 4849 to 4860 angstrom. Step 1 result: 4854.89 angstrom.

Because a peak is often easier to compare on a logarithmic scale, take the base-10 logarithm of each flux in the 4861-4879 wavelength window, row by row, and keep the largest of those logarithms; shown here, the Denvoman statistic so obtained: 1.34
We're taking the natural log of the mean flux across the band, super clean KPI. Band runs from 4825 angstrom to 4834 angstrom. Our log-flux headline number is 2.89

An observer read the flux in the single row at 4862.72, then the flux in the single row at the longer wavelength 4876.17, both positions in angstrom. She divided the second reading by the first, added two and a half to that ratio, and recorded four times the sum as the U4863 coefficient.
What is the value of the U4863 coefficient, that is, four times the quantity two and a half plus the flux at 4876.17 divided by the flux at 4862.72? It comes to 13.7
